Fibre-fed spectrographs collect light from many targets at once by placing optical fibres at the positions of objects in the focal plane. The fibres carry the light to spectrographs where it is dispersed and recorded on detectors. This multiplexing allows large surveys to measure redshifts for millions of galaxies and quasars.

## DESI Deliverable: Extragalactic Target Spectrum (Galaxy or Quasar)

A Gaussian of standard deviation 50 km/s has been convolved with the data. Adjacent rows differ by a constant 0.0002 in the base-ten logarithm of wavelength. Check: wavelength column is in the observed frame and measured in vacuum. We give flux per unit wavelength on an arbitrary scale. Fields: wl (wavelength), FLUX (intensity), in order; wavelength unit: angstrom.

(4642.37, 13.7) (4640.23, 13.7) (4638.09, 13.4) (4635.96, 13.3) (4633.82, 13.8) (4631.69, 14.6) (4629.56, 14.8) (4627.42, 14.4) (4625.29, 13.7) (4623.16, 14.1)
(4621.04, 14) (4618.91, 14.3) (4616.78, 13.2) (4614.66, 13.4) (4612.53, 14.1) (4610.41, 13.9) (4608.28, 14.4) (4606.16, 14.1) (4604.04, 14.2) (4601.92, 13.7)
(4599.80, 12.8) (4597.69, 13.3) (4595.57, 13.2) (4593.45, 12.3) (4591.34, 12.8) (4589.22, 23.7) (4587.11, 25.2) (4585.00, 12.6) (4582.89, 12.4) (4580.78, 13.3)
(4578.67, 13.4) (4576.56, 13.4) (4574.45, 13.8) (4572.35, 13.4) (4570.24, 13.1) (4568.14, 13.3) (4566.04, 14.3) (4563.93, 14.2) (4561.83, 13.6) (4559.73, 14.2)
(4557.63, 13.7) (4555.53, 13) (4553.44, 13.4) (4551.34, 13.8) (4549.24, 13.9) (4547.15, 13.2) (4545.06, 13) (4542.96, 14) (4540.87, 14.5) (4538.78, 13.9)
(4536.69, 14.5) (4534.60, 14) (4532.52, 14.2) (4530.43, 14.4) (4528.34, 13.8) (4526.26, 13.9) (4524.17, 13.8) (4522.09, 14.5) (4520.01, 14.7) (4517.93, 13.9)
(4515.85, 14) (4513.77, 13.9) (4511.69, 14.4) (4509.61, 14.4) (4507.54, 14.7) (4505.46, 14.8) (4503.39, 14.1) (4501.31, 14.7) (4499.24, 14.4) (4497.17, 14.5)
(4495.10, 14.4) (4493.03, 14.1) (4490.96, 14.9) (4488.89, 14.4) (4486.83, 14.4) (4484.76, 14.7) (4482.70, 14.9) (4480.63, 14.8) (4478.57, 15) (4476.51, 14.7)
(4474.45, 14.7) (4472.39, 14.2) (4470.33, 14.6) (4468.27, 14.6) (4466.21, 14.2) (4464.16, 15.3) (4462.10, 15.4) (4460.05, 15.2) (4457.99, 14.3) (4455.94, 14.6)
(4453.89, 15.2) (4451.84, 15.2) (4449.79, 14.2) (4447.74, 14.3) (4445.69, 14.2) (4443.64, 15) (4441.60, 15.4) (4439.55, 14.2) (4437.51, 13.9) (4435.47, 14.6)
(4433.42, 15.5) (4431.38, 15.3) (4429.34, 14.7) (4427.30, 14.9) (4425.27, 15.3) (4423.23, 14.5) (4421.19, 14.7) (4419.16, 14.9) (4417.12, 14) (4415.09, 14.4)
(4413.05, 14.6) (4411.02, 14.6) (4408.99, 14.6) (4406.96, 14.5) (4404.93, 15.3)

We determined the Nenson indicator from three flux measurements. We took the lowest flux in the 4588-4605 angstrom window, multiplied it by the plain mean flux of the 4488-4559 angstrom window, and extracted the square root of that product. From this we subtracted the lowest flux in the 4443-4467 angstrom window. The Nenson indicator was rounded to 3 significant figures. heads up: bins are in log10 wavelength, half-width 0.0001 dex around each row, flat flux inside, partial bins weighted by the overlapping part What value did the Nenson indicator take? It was -1.03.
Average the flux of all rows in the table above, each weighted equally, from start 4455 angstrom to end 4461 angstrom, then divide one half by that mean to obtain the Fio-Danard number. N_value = 0.0340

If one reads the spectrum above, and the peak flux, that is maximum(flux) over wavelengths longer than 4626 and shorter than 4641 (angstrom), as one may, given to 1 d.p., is 14.8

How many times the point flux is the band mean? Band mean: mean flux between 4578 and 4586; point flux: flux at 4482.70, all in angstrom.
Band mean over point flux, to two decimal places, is 0.87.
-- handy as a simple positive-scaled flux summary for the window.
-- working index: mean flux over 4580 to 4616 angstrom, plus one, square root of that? 3.96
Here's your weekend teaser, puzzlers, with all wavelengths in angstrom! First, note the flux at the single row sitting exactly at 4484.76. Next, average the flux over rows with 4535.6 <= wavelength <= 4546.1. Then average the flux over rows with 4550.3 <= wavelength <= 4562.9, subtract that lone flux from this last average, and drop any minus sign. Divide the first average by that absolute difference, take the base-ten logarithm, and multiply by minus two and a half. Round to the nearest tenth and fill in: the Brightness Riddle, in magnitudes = -2.8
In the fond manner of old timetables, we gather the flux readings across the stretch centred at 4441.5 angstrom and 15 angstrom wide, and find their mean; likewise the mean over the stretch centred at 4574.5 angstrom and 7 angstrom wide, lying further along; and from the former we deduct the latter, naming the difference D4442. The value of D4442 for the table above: 1.0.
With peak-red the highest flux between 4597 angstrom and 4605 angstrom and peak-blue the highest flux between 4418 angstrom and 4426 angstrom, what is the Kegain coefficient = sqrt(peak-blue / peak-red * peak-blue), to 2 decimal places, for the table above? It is 4.06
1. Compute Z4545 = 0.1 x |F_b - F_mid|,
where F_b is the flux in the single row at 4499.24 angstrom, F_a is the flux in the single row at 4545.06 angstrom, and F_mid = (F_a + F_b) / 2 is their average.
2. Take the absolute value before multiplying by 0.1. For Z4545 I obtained 0.070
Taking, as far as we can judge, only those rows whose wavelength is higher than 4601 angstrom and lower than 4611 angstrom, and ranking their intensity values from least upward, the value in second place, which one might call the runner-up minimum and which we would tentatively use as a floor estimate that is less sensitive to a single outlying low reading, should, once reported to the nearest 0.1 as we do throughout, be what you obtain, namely 13.9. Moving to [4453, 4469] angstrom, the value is 14.3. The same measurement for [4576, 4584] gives 13.3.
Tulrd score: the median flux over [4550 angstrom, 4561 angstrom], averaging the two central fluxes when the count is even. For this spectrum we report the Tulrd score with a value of 13.7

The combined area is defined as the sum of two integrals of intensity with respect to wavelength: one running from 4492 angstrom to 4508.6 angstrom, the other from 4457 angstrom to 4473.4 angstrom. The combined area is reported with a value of 482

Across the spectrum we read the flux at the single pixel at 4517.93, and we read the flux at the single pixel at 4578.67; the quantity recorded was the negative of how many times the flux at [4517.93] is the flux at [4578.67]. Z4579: -1.04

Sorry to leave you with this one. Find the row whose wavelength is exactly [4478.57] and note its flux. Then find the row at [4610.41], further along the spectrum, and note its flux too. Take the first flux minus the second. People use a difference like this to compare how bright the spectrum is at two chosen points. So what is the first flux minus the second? 1.1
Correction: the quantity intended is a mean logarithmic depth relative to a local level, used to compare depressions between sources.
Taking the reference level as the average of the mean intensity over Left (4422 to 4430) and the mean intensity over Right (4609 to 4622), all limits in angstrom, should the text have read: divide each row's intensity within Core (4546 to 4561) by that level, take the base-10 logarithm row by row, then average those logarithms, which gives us -0.023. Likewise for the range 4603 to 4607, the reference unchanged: -0.006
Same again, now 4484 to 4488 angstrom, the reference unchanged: 0.006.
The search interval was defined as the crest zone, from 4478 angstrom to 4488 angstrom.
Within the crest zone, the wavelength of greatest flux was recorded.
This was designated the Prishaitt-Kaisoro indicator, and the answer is 4478.57 angstrom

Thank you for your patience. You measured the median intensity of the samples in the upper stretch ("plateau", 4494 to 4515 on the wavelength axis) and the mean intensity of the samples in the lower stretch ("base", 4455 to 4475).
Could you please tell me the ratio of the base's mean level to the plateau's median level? 1.02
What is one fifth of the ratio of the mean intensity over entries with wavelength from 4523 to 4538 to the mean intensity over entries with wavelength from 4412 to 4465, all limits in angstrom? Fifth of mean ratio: 0.191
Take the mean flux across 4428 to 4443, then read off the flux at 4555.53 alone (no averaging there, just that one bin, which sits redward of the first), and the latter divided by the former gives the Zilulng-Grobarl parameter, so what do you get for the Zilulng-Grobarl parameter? 0.878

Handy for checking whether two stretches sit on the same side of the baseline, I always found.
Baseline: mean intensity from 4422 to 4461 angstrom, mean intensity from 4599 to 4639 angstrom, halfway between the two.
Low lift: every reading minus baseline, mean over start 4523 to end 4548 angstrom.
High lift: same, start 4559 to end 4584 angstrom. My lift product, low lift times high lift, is 0.32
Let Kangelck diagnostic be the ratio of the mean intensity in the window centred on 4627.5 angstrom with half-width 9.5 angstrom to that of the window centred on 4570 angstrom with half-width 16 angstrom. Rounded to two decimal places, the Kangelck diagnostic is 1.05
